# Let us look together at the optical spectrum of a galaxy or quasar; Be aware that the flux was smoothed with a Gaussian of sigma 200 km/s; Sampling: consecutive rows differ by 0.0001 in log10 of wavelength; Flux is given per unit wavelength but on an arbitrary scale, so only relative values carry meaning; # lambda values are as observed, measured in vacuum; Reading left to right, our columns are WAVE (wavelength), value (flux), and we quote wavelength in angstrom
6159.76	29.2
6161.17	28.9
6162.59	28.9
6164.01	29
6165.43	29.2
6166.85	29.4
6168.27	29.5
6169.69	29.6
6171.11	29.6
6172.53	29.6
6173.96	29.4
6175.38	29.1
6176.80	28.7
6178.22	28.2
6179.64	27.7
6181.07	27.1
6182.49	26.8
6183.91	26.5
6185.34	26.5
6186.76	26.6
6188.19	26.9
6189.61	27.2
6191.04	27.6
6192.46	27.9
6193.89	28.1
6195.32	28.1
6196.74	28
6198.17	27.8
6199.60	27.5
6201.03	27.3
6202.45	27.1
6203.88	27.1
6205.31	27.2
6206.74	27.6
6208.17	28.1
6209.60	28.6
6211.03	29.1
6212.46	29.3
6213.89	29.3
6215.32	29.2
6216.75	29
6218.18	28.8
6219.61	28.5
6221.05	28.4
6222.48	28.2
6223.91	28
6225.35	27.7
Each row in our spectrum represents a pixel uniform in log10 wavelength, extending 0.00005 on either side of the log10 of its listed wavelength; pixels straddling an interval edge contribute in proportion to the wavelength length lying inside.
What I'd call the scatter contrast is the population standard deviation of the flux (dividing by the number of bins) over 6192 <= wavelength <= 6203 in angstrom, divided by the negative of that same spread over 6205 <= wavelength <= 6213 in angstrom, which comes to -0.47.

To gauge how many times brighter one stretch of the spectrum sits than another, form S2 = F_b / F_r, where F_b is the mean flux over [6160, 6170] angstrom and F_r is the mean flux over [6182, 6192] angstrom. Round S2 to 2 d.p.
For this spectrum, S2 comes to 1.09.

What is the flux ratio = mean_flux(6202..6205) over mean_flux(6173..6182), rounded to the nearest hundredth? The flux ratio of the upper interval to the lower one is 0.96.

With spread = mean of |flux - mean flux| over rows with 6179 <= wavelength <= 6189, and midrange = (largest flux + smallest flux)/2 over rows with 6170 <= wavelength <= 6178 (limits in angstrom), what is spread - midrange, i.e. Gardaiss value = -28.8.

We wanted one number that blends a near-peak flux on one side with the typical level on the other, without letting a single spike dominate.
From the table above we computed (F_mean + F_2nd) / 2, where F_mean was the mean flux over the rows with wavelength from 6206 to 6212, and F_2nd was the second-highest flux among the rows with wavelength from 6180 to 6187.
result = 27.6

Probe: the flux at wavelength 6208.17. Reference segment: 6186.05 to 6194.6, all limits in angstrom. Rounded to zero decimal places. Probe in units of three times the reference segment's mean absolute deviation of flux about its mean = 19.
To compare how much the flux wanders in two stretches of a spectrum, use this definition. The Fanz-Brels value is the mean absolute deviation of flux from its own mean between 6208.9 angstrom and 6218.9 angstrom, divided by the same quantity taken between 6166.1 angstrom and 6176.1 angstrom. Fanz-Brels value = 1.5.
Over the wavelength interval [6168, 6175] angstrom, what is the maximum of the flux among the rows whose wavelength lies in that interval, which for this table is 29.6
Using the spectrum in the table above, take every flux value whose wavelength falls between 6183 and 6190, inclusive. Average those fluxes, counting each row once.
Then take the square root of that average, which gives 5.17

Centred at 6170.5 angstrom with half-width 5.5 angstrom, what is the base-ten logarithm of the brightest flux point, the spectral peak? 1.47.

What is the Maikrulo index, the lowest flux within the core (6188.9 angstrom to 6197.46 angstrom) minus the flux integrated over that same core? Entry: -211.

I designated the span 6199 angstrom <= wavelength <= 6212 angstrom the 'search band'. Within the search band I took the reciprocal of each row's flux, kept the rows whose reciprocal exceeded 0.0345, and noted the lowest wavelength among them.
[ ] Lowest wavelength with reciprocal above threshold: 6199.60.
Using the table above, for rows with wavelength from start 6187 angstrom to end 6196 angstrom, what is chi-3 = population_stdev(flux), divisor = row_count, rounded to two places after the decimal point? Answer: 0.45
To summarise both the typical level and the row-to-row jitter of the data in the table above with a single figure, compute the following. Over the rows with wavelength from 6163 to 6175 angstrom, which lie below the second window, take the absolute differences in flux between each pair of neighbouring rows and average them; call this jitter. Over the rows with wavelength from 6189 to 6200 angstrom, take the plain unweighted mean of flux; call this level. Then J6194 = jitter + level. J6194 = 27.9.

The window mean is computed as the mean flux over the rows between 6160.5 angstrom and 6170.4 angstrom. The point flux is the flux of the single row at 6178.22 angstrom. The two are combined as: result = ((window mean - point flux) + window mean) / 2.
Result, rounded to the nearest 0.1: 15.1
